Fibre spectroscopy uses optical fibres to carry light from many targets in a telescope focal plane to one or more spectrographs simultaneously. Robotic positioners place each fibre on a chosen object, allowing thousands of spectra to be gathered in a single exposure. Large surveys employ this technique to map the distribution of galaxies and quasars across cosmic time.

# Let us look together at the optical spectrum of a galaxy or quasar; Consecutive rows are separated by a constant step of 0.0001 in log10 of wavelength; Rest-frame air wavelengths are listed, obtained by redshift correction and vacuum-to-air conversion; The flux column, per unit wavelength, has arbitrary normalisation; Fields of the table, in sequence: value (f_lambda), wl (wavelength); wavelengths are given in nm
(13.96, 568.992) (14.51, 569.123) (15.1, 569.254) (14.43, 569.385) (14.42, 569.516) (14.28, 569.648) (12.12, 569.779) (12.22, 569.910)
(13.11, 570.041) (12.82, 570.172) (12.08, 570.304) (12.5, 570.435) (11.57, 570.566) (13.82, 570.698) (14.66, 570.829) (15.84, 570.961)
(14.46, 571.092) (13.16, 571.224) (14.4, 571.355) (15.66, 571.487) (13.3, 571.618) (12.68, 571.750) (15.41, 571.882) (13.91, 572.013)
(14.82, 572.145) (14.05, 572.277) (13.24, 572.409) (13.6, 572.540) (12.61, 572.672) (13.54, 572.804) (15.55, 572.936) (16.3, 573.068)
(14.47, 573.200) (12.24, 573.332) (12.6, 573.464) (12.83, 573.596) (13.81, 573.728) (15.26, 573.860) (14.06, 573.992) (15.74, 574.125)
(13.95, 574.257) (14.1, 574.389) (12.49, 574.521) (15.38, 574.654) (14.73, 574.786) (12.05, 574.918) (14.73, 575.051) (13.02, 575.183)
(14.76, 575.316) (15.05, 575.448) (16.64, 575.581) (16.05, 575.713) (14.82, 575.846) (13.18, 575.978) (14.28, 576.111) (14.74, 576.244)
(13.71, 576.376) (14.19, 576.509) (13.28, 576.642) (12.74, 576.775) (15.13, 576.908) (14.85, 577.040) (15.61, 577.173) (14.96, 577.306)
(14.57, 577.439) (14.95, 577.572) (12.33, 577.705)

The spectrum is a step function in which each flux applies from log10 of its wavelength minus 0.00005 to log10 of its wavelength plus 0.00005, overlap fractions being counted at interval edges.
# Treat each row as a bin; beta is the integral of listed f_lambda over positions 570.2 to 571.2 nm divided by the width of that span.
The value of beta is 13.5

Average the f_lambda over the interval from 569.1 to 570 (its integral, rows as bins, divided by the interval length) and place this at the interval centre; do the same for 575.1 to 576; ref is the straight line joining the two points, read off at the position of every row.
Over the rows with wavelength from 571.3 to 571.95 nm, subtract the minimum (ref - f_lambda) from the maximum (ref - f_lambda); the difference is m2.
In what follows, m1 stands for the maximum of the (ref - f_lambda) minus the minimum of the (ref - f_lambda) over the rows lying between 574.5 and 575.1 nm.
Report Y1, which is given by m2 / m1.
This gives 0.9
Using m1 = 3.4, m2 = 3.0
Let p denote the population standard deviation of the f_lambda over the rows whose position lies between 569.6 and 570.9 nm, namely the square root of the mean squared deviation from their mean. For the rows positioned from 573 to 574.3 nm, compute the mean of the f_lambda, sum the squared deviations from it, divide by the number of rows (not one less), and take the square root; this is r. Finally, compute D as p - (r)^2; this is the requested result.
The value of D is -0.7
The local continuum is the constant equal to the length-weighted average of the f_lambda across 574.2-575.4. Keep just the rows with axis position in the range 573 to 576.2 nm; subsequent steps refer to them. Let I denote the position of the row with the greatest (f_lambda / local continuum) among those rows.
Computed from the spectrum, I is 575.581 nm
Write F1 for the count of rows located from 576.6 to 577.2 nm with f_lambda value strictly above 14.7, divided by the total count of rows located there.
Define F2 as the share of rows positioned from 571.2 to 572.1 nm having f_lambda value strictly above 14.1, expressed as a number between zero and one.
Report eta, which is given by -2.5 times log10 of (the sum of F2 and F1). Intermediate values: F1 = 0.60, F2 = 0.4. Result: 0.0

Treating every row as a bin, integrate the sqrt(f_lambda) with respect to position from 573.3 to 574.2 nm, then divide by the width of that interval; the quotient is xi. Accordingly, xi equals 3.72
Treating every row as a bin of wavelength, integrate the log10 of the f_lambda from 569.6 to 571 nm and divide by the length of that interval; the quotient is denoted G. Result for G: 1.12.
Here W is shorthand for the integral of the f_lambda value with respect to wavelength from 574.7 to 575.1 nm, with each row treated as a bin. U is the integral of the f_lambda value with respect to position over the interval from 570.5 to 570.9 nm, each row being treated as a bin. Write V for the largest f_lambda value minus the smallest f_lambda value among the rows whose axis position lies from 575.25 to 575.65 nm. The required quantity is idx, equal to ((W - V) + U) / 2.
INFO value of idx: 4.51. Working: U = 5.35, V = 1.9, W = 5.55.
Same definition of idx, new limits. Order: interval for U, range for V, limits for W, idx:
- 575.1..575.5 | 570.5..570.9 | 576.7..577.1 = 4.16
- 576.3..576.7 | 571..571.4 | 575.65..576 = 4.71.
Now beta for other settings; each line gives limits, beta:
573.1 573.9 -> 13.6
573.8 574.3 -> 14.8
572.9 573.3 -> 15.2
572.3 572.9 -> 13.4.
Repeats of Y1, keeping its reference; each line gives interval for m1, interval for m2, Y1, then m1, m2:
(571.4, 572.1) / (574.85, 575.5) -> 1.0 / 3.0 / 2.9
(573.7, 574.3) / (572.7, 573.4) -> 2.2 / 1.9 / 4.1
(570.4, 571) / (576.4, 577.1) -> 0.6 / 4.2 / 2.4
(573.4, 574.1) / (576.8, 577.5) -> 0.4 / 2.6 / 1.1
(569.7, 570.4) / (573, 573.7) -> 3.8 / 1.1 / 4.1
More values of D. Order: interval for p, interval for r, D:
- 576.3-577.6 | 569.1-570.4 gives -0.3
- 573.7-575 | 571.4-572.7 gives 0.1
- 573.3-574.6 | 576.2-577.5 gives 0.4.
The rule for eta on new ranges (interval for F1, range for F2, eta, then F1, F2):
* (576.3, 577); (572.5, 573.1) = 0.6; 0.20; 0.4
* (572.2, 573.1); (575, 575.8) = -0.1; 0.29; 0.8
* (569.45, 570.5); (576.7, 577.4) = 0.2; 0.00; 0.8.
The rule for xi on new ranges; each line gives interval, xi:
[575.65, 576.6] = 3.79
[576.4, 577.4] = 3.79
